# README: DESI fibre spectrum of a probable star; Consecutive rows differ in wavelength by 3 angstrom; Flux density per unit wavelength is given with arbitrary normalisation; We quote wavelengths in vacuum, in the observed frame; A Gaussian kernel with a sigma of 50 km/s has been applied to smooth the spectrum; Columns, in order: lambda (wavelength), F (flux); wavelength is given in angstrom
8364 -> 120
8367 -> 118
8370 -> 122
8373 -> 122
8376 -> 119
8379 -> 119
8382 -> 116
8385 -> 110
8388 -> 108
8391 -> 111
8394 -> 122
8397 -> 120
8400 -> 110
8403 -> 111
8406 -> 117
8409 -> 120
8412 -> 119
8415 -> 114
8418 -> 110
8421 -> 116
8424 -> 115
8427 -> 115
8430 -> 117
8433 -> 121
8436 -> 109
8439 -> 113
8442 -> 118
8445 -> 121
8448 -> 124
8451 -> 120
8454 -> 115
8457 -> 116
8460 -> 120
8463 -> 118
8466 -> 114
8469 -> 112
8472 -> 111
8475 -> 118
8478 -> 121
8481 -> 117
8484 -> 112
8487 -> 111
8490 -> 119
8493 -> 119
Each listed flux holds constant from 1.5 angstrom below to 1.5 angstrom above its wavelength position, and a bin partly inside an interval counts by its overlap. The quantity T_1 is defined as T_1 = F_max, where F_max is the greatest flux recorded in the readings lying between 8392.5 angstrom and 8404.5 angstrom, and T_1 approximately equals 122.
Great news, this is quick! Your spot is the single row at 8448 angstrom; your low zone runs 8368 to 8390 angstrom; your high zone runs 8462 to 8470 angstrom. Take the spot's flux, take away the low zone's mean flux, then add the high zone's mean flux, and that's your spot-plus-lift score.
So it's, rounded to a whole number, 122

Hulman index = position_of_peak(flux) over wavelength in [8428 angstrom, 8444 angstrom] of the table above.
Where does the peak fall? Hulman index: 8433 angstrom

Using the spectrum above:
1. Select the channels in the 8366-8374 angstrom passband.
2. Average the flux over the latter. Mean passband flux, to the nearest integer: 121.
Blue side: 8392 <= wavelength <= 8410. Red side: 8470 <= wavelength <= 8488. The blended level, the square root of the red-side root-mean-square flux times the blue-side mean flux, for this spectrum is 116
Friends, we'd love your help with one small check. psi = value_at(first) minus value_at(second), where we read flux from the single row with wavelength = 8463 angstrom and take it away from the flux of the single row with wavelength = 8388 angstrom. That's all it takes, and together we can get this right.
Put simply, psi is -10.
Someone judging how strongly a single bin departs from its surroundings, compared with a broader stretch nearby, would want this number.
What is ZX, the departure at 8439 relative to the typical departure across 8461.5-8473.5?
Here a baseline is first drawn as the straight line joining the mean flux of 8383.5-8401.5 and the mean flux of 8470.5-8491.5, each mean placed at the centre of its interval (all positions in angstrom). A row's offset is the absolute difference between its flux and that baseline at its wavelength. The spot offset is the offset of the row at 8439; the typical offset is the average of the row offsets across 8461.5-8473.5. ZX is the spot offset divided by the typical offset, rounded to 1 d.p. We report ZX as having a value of 0.5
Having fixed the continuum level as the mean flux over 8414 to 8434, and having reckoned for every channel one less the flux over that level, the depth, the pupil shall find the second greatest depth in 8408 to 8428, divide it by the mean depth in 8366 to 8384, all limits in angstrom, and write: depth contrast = 0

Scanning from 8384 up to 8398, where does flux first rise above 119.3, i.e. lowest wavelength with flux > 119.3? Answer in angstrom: 8394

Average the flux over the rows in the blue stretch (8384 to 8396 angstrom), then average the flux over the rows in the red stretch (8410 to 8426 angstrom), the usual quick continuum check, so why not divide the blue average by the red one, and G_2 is 0.98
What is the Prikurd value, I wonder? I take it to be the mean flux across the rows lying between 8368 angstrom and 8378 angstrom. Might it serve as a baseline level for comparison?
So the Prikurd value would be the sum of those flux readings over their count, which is 121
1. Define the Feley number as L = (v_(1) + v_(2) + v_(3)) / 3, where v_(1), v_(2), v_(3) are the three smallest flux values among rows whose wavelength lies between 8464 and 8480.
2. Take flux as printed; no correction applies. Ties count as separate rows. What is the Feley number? 112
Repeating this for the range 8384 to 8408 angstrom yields 109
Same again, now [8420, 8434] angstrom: 115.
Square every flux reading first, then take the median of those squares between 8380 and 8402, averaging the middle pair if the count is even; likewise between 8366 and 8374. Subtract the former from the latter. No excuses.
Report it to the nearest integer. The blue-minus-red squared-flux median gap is 2563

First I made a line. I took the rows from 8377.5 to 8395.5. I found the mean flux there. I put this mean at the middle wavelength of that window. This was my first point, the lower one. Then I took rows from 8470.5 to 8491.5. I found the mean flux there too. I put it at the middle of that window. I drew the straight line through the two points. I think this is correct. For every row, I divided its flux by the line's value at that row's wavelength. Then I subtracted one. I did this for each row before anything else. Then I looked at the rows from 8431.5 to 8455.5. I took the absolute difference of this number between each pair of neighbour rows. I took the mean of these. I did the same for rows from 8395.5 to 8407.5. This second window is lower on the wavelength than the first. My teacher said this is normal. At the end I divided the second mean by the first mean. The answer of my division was 1.11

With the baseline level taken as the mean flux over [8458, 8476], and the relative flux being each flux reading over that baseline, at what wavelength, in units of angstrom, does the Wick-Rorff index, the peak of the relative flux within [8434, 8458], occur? 8448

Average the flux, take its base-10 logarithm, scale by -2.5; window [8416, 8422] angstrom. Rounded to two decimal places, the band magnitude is -5.13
